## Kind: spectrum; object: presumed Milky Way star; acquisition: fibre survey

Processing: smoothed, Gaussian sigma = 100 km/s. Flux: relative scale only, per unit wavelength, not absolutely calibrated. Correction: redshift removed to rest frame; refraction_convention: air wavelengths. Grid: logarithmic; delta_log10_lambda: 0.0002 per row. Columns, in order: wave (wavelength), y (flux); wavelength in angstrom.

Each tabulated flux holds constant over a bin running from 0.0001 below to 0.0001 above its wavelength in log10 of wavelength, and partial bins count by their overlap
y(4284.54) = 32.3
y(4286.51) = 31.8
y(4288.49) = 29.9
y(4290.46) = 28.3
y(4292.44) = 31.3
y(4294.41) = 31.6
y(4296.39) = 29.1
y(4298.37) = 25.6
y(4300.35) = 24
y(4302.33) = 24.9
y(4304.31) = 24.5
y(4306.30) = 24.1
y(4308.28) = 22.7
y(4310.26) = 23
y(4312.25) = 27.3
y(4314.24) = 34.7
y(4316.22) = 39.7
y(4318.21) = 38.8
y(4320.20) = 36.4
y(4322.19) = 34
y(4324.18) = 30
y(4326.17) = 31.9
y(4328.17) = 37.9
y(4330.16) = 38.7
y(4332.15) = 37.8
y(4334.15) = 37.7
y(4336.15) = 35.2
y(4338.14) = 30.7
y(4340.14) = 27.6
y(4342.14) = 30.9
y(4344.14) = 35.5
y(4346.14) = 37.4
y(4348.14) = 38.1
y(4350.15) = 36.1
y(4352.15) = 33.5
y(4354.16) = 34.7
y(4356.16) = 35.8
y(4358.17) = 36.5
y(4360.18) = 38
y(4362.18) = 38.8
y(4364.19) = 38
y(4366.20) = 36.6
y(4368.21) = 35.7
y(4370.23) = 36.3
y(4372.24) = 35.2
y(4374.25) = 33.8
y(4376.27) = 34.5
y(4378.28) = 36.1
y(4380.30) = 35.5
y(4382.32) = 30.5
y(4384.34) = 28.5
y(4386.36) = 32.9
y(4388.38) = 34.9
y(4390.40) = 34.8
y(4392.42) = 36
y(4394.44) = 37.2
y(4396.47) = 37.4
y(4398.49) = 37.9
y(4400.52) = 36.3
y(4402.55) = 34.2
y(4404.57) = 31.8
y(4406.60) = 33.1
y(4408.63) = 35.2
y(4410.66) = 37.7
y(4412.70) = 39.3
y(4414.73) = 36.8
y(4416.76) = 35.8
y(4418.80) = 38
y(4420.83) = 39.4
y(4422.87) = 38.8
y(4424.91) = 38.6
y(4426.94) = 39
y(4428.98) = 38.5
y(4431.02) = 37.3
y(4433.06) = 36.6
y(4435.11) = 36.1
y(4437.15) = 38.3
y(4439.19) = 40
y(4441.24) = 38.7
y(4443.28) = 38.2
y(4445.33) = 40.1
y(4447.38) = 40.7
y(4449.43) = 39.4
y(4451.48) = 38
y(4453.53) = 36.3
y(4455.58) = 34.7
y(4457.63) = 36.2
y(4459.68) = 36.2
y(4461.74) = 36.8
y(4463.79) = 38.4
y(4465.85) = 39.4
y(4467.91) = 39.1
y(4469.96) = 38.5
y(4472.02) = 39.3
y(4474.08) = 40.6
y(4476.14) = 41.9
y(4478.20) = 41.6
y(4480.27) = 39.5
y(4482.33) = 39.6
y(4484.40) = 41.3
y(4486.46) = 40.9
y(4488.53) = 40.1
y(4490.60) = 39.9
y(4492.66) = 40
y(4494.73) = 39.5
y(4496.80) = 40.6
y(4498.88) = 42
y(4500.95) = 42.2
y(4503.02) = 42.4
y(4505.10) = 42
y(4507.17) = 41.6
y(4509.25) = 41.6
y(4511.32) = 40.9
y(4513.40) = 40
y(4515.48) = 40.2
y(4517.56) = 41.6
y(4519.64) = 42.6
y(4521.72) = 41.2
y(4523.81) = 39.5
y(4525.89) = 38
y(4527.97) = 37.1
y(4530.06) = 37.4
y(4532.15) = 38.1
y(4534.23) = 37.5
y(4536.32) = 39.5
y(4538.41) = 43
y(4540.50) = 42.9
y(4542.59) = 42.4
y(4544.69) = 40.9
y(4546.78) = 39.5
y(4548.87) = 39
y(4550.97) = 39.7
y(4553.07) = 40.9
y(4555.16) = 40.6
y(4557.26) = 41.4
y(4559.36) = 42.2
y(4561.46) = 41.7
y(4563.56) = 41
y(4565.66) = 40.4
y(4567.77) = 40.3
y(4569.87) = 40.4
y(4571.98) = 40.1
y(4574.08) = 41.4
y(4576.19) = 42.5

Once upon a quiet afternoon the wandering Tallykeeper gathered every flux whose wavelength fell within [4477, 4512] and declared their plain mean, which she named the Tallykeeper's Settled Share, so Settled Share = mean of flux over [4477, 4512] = 40.9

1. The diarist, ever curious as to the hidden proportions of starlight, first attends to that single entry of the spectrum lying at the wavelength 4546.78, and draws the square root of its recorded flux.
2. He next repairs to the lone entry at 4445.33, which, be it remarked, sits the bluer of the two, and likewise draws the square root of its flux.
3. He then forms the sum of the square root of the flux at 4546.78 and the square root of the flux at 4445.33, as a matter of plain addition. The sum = 12.6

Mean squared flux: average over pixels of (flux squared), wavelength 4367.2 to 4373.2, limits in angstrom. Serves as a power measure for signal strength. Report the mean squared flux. 1277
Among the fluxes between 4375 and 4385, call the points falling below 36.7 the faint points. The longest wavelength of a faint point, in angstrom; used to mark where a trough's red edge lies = 4384.34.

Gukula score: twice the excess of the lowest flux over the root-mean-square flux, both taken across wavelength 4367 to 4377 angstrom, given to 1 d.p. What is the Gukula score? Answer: -2.6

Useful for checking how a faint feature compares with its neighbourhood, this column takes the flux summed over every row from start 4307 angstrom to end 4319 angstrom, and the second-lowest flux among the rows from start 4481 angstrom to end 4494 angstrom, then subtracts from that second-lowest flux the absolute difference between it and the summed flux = -106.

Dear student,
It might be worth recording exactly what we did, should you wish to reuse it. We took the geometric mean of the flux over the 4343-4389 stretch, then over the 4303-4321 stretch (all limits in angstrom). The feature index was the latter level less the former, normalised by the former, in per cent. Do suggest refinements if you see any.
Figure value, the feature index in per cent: -16.6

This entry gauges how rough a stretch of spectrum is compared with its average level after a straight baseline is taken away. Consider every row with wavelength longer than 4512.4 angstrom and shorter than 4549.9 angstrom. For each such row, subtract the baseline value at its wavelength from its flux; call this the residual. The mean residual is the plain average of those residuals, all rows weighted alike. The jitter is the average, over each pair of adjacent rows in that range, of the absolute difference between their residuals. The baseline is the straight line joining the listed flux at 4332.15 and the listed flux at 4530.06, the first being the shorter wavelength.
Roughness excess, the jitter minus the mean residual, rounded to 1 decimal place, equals -1.5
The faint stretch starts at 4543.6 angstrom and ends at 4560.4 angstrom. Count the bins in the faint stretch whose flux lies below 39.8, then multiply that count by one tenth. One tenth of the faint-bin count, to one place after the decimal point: 0.3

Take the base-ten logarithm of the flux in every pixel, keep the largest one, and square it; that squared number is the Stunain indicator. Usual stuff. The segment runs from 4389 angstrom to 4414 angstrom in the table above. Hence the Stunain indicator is 2.54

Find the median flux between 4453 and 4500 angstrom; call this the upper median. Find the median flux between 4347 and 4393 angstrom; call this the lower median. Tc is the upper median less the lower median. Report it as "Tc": 3.8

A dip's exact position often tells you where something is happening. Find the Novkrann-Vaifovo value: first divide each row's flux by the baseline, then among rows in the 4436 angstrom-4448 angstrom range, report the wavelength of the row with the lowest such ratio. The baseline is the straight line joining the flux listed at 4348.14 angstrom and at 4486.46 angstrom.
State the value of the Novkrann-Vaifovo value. 4443.28 angstrom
